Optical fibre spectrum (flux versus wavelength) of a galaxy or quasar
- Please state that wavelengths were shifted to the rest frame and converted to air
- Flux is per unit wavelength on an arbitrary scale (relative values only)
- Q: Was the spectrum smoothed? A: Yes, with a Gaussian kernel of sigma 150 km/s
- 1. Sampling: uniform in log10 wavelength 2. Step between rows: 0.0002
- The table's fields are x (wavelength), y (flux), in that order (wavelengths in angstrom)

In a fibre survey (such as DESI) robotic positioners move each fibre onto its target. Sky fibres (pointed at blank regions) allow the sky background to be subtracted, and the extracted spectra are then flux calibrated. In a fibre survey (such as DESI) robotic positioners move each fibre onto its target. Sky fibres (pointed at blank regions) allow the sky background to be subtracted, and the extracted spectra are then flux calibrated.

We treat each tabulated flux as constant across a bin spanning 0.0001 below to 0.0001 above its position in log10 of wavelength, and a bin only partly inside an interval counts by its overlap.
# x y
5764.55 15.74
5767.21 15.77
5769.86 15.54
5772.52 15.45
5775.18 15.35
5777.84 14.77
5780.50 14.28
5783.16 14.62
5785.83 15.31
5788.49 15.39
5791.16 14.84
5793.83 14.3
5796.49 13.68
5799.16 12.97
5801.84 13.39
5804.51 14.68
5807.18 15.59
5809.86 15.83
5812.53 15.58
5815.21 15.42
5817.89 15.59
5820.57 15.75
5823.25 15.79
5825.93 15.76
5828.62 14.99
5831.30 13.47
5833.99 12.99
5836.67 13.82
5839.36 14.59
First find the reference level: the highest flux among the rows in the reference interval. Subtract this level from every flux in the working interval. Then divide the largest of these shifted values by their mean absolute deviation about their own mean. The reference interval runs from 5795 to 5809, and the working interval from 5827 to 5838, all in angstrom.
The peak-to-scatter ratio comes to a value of -1.0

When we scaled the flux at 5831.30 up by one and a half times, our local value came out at 20.2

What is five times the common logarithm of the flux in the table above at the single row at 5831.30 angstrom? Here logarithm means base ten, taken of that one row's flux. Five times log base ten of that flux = 5.65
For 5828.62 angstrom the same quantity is 5.88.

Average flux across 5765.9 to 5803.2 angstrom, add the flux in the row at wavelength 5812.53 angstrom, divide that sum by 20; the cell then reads 1.51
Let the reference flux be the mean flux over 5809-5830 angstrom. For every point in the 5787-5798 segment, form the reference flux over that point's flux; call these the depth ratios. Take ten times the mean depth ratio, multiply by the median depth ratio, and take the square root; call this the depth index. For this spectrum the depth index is 3.39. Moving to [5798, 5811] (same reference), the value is 3.39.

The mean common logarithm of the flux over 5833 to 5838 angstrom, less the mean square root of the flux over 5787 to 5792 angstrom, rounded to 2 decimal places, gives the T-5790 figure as -2.76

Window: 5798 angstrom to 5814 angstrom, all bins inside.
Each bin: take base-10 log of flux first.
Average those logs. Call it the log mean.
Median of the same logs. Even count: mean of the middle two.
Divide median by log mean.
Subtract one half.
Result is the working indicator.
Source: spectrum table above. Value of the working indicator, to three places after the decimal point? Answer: 0.512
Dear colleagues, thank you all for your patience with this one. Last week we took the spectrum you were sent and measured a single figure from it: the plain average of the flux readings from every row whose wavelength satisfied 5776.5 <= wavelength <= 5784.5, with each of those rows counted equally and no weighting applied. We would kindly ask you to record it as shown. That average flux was 14.6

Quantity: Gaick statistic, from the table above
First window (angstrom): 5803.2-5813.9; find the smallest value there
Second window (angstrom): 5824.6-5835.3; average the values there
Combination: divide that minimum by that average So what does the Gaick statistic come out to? 1.03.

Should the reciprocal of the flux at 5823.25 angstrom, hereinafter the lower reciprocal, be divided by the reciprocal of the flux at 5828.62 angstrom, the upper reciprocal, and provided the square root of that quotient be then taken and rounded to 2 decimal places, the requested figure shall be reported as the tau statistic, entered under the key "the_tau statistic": 0.97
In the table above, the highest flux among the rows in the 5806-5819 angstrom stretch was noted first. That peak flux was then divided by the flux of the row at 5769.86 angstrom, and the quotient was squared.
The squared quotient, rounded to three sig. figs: 1.04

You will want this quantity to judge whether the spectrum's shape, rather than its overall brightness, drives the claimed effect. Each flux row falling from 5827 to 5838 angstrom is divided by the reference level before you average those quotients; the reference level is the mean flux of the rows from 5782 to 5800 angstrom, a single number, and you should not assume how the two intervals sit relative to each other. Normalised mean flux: 0.96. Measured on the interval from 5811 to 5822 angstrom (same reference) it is 1.08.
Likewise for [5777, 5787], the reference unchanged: 1.02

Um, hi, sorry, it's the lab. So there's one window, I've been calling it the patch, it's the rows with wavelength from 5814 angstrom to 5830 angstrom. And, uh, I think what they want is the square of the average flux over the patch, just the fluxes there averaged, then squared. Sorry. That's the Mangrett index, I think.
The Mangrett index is 242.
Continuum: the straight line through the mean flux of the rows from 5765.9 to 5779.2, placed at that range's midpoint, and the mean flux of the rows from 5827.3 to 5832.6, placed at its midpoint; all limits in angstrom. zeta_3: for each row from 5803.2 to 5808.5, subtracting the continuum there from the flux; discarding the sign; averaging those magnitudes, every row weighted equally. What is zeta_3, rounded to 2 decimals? 0.48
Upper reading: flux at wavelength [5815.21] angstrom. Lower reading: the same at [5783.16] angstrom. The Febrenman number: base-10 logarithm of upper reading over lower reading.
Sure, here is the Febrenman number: 0.023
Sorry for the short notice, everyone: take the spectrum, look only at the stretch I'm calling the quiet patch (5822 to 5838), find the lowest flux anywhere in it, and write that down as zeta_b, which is 12.99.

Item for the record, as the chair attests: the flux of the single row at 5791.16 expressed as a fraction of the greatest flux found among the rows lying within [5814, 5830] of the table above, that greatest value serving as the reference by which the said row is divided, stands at 0.94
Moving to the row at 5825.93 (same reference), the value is 1.00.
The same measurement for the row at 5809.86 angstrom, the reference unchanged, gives 1.00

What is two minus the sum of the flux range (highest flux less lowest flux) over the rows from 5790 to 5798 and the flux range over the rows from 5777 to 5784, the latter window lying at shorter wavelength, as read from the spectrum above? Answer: 0.35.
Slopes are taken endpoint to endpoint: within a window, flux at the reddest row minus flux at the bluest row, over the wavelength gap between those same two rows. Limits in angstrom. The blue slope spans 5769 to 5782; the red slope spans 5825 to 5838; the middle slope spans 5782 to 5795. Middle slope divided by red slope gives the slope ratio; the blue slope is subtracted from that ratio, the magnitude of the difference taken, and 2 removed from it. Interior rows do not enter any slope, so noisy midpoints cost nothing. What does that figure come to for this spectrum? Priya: -1.7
